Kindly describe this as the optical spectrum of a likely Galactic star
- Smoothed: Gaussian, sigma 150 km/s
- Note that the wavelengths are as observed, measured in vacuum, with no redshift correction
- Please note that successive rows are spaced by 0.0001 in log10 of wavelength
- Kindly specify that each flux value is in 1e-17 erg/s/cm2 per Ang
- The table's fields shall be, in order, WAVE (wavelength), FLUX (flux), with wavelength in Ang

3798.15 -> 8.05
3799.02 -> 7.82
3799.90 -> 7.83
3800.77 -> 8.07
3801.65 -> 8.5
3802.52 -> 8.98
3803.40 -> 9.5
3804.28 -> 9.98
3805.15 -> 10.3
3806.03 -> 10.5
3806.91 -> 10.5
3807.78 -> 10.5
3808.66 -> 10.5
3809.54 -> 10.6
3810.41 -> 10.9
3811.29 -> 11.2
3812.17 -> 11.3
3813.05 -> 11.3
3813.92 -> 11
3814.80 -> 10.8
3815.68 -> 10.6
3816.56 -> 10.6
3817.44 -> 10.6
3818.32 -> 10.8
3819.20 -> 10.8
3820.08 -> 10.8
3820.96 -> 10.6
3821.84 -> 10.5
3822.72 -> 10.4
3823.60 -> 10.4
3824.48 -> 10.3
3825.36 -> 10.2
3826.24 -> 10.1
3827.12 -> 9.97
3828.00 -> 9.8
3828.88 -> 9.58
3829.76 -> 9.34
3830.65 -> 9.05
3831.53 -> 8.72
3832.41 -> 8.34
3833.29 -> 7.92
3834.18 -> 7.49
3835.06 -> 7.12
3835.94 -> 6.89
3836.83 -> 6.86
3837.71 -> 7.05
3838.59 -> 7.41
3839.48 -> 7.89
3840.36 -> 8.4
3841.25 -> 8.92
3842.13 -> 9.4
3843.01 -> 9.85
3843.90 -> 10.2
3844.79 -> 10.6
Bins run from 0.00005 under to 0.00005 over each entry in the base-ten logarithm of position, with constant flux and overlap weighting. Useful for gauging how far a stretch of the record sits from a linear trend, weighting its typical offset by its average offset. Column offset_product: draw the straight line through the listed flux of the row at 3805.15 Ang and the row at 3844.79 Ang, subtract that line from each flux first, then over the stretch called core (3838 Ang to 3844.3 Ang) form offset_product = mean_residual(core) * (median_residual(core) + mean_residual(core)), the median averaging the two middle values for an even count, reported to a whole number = 6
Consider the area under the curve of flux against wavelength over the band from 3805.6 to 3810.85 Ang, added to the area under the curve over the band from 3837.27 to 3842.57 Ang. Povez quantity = 99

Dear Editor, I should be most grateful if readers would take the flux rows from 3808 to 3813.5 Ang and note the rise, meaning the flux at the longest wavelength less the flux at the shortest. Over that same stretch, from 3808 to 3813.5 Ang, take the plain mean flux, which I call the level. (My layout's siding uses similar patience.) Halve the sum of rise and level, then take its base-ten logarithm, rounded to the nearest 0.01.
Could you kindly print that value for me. 0.77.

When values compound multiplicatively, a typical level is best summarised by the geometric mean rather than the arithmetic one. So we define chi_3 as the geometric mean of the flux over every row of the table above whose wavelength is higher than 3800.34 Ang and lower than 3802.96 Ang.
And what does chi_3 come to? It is 8.5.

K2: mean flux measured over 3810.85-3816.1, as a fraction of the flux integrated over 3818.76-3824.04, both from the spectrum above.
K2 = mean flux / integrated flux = 0.20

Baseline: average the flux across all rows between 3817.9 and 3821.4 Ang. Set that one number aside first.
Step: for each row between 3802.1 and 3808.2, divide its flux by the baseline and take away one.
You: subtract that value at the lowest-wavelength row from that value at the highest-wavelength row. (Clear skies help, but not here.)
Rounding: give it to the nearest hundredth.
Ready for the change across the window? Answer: 0.14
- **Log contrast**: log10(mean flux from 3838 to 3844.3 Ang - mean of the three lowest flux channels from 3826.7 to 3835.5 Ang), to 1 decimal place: 0.1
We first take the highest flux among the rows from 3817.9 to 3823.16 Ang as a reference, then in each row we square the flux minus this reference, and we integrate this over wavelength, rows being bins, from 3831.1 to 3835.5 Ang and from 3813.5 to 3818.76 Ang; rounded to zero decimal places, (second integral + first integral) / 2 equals 19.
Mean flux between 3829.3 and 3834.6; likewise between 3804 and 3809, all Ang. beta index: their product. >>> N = 88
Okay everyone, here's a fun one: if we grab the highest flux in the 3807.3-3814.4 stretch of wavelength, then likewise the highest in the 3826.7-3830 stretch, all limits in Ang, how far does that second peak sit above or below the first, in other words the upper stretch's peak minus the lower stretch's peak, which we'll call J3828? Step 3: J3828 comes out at -1.3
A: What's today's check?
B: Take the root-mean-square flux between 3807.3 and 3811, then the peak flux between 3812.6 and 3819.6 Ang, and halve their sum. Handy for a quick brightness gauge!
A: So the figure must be 11.0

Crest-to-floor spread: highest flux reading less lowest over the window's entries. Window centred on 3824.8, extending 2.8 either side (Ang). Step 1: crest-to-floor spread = 0.43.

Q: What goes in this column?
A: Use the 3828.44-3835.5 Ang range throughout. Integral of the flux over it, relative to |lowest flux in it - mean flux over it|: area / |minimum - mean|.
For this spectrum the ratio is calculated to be 45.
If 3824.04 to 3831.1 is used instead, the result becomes 93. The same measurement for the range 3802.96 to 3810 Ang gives 91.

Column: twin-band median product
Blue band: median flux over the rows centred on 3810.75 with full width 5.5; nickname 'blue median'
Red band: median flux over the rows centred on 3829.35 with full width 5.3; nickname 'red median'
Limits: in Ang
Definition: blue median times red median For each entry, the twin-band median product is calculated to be 105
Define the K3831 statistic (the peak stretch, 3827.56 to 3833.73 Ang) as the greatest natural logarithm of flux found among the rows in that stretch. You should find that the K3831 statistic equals 2.28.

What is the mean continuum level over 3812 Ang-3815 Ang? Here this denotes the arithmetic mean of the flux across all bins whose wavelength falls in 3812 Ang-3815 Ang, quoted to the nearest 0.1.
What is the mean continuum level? 11.1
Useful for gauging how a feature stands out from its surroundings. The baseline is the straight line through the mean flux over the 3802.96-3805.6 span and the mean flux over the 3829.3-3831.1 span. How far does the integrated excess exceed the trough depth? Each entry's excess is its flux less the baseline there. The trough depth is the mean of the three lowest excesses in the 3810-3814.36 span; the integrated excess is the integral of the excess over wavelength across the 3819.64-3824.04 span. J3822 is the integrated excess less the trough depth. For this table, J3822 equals 3.6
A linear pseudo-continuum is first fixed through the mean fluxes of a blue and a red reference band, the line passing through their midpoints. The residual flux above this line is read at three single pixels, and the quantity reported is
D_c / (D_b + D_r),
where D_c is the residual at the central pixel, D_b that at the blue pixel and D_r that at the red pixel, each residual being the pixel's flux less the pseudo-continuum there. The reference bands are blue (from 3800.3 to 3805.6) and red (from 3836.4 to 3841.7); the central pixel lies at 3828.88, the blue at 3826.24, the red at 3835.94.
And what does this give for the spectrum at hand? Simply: 1.7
